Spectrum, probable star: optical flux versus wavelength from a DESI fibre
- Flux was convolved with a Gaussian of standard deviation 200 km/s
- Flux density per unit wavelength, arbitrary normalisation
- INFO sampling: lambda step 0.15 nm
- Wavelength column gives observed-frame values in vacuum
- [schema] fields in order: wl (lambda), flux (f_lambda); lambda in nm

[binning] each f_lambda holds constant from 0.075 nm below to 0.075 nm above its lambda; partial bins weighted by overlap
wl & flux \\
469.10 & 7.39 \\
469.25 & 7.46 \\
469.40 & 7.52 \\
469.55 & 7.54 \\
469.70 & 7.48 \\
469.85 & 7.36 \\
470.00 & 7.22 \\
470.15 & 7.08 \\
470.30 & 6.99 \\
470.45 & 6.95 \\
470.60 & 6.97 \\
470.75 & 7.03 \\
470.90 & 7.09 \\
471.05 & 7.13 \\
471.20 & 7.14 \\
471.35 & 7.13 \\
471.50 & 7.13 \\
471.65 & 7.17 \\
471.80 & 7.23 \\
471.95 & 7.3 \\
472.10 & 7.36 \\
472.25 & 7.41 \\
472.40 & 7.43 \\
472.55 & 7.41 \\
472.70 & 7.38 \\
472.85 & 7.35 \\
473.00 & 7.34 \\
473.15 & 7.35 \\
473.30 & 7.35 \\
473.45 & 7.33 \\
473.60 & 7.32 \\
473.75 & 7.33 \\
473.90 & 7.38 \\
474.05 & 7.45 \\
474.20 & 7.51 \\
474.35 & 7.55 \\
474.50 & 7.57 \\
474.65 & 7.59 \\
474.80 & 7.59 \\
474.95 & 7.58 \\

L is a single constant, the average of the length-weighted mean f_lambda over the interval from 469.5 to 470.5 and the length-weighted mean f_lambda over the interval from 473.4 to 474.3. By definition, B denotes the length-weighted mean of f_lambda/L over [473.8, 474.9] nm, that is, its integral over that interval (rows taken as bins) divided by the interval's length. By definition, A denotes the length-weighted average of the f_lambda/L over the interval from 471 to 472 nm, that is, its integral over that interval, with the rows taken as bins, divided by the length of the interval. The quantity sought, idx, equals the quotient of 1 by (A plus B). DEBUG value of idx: 0.498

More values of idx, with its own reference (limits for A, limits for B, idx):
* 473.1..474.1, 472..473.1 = 0.496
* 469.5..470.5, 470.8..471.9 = 0.509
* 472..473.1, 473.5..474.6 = 0.493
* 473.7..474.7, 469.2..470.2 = 0.492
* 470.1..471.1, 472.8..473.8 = 0.509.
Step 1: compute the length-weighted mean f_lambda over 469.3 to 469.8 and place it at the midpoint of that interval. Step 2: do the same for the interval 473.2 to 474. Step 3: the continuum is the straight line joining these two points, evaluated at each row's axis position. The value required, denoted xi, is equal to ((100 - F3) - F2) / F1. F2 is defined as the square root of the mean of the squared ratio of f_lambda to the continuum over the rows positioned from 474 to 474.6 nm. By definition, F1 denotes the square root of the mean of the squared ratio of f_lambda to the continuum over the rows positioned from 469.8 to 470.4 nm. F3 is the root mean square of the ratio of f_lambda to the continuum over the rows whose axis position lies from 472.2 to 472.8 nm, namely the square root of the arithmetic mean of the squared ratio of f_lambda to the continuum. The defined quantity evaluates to 102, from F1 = 0.96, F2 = 1.03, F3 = 1.002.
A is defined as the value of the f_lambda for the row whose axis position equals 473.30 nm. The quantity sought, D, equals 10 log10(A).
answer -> 8.66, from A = 7.35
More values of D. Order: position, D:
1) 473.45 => 8.65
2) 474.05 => 8.72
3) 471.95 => 8.63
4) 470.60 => 8.43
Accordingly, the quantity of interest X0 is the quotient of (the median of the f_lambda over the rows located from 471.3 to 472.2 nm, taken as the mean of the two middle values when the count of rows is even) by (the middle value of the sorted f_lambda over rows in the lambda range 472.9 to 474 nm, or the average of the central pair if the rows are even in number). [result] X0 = 0.98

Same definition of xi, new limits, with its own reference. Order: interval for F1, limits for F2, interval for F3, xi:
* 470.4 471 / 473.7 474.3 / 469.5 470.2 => 104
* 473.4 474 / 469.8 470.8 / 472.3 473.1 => 98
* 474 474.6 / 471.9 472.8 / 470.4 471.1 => 95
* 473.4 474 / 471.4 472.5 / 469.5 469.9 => 98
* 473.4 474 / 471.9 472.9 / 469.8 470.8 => 98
